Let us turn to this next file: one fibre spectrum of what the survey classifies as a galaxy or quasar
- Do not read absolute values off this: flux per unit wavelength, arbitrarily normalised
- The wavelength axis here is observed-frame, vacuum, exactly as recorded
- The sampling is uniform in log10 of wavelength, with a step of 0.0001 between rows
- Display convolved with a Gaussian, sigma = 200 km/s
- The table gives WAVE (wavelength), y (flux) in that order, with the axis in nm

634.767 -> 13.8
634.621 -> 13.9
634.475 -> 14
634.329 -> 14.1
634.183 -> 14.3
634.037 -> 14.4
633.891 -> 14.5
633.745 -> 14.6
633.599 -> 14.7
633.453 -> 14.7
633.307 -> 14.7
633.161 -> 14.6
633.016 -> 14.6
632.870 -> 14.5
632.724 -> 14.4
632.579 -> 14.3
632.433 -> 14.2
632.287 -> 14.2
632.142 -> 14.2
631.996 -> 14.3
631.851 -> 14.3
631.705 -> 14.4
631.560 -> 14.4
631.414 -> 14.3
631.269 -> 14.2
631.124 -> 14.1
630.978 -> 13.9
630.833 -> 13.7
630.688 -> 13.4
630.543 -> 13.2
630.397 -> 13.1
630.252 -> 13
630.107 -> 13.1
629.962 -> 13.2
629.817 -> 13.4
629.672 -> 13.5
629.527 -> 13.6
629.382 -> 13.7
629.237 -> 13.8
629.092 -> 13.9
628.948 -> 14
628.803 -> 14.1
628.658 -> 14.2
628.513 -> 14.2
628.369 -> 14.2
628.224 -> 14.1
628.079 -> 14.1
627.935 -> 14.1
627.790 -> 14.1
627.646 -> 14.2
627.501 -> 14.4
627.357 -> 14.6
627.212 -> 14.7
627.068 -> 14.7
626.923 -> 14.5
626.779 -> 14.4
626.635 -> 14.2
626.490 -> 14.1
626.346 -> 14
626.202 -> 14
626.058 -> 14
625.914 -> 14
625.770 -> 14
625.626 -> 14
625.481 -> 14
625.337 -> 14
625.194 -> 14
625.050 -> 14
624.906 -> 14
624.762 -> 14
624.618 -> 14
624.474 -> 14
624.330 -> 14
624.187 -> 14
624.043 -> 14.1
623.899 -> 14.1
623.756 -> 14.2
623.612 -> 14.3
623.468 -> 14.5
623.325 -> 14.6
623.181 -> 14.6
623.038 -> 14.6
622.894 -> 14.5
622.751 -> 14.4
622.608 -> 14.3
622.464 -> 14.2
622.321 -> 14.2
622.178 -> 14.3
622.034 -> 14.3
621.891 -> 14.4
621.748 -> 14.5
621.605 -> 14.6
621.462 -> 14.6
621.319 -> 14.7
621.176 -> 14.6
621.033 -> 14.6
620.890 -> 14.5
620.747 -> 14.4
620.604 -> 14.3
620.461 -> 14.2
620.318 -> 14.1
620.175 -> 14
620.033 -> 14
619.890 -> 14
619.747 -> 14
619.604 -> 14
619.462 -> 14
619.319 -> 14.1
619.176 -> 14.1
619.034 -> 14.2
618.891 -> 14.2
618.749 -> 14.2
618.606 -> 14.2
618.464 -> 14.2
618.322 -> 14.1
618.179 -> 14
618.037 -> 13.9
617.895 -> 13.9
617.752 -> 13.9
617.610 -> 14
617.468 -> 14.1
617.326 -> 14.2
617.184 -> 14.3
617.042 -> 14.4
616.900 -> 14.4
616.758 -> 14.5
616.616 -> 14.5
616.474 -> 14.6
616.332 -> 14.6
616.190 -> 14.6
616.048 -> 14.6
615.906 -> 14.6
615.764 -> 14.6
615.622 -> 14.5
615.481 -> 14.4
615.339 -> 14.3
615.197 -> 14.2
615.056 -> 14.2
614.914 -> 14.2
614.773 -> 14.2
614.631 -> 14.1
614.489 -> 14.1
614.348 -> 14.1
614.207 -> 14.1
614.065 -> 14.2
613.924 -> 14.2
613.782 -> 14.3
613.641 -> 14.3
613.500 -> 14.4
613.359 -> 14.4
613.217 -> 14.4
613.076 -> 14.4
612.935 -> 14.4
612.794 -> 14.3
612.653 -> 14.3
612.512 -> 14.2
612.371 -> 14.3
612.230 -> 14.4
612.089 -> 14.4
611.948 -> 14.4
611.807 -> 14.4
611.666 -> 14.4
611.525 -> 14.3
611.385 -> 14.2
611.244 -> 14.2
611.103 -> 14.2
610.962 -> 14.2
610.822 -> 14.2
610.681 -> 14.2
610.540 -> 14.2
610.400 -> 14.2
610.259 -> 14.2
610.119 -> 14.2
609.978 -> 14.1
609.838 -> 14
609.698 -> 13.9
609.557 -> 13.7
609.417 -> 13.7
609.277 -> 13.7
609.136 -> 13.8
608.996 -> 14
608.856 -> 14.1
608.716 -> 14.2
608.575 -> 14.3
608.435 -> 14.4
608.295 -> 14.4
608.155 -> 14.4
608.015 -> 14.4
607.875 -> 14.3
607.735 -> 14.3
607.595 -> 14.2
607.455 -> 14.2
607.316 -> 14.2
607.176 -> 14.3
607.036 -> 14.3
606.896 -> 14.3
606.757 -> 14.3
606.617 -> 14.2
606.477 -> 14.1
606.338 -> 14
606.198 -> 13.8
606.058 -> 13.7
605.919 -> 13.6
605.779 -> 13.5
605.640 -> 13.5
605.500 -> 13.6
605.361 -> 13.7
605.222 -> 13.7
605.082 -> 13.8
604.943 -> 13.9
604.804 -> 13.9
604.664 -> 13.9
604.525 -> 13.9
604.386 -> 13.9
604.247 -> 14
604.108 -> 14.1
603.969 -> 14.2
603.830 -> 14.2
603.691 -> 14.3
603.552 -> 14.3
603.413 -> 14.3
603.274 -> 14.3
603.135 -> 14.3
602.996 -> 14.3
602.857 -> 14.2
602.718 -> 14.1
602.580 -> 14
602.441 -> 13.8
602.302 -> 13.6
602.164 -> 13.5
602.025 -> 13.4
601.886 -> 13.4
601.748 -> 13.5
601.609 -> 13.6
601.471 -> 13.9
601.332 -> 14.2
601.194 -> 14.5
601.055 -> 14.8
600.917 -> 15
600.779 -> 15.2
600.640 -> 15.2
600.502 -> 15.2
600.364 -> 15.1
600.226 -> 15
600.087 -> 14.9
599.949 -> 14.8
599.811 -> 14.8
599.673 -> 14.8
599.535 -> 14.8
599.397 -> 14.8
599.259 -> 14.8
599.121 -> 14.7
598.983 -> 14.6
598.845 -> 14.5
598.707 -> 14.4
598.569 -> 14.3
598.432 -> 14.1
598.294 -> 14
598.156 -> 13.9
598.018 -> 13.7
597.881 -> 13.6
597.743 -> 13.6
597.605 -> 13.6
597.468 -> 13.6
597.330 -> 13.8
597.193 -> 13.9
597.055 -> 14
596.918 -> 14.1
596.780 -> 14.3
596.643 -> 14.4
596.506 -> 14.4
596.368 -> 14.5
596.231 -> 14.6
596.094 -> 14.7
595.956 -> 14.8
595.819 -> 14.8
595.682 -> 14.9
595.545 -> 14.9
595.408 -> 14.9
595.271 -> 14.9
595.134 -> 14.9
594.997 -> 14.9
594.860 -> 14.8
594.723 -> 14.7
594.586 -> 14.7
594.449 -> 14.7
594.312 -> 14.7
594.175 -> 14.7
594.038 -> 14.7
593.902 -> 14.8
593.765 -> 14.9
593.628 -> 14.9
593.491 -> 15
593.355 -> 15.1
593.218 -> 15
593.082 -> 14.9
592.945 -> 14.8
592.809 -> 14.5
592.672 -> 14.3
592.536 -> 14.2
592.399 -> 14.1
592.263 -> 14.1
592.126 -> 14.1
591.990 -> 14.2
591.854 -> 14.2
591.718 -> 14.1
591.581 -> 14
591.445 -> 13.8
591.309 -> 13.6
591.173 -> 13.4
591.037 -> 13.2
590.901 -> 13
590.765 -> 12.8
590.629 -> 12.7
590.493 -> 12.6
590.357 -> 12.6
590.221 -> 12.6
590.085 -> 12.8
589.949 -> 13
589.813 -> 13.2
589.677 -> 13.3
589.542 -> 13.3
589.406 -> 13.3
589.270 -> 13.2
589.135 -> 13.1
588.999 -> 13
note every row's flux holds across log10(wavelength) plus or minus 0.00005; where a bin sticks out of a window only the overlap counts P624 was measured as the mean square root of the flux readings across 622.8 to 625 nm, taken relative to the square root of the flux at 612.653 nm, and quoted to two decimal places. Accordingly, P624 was 1.00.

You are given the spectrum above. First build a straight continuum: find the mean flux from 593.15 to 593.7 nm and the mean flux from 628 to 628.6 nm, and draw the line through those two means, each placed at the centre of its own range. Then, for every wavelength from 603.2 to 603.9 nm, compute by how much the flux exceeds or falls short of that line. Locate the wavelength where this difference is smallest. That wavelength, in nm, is 603.830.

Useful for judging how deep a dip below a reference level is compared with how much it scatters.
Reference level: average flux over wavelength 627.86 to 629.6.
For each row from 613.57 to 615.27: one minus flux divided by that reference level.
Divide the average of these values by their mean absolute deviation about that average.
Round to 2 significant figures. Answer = -3.3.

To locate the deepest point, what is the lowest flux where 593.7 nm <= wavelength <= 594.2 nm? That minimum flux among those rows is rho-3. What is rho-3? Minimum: 14.7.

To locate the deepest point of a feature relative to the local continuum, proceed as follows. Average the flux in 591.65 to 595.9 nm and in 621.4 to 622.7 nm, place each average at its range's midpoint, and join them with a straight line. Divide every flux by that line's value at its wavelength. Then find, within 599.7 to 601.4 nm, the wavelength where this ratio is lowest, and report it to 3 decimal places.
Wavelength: 601.332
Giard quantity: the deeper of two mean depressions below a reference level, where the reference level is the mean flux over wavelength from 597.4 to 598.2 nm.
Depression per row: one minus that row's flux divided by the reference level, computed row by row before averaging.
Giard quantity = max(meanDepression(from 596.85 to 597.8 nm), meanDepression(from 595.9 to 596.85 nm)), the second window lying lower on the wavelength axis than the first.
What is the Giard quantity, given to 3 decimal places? -0.010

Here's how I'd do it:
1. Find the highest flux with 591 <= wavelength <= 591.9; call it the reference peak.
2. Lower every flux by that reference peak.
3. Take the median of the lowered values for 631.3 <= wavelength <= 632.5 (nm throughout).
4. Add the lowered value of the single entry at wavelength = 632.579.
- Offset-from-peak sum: 0.20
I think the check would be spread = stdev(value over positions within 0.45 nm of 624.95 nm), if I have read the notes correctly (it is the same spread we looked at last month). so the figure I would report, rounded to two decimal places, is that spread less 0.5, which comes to -0.50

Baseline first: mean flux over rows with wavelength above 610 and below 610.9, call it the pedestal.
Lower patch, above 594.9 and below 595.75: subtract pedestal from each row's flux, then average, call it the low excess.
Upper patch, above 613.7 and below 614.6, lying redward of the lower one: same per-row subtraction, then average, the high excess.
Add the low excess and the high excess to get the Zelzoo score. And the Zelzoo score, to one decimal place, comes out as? 0.7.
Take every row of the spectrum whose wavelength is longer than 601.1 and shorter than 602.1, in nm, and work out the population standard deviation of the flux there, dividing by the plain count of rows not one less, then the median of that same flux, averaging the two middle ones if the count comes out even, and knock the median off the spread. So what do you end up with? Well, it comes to -13.2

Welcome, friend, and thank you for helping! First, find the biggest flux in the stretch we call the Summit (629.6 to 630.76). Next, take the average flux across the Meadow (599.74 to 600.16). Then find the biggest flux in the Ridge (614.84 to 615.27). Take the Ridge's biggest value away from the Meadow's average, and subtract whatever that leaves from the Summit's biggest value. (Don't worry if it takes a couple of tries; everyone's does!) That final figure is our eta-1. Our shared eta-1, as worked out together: 12.9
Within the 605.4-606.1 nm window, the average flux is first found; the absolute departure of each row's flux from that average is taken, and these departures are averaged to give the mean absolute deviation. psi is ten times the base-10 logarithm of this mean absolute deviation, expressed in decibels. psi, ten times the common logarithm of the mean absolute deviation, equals -11.9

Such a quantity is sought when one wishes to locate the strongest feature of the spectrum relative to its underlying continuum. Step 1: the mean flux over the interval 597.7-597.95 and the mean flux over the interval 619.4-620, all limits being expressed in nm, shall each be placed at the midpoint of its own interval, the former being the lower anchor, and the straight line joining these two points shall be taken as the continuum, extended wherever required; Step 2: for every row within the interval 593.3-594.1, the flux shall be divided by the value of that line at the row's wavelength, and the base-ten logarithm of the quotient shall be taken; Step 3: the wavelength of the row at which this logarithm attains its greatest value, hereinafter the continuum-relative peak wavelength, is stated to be 593.355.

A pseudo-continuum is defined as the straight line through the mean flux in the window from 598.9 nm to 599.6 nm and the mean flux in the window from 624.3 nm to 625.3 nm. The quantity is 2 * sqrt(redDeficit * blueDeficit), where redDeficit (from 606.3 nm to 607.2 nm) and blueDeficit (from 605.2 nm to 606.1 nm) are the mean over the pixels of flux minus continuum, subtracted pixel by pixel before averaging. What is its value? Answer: 1.1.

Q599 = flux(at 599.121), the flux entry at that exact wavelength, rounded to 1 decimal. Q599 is 14.7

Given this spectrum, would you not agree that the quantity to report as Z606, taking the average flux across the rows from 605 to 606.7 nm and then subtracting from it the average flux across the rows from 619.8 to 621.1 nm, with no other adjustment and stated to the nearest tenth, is -0.5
